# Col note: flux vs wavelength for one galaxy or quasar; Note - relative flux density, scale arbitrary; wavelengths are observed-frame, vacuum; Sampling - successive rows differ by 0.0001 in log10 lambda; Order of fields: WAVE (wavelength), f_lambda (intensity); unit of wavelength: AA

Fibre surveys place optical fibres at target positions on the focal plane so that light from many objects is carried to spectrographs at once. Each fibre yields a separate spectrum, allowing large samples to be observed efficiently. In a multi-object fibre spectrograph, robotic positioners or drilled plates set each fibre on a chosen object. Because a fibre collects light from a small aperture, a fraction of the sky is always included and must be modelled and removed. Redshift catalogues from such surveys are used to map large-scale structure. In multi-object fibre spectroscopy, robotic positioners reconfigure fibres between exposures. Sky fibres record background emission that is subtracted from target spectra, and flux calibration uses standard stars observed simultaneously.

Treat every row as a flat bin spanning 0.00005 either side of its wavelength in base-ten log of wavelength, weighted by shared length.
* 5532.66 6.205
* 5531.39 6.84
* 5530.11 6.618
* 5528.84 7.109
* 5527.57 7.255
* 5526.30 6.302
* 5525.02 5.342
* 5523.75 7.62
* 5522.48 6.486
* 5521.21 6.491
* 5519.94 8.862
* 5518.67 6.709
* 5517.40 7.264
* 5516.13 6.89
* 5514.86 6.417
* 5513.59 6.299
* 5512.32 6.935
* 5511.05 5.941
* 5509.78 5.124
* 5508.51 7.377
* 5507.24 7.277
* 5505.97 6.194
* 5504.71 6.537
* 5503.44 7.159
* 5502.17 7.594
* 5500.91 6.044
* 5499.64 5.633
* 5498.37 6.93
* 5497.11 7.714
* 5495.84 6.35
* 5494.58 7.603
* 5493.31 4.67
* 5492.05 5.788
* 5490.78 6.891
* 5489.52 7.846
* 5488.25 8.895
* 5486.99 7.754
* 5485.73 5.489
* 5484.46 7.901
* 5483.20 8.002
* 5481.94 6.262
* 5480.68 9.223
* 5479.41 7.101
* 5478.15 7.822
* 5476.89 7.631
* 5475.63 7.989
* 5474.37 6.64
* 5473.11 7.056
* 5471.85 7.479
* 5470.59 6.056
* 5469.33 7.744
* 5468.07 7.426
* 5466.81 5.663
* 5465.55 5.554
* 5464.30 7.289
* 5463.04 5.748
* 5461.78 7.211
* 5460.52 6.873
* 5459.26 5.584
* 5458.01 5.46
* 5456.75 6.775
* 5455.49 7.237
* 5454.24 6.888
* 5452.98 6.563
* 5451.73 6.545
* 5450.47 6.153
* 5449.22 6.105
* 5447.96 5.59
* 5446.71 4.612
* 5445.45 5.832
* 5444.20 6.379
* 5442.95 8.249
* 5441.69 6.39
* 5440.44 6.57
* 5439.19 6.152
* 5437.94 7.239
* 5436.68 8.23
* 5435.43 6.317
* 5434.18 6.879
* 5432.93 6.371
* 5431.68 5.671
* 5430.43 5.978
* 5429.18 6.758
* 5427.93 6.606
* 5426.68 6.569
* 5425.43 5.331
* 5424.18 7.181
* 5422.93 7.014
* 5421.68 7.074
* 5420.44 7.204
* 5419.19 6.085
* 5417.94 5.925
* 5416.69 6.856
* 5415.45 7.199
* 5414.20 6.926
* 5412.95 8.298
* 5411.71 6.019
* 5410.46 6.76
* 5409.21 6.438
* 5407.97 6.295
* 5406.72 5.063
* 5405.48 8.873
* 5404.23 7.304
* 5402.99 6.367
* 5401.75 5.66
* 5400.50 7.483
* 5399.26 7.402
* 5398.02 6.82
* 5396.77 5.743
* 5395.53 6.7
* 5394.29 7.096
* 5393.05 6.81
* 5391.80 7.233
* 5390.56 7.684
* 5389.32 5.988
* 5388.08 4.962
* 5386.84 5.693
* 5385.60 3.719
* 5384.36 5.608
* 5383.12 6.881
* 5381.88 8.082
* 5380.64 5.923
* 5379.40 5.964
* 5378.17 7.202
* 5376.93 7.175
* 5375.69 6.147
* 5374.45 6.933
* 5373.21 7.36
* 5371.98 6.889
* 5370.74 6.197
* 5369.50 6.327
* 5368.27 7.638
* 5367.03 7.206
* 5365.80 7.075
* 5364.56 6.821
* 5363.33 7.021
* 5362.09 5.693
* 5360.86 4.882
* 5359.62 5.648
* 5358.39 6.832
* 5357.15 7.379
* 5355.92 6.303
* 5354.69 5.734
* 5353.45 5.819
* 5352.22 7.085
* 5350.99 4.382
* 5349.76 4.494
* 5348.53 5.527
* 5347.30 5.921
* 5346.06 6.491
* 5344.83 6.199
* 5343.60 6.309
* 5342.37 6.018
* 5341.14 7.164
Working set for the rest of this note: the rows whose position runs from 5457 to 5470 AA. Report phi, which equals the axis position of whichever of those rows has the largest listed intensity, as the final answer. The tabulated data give 5469.33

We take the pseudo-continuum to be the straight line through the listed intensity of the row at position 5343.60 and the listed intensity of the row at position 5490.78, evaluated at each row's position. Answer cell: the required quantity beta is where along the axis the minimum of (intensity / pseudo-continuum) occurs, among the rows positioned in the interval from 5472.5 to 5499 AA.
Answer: 5493.31 AA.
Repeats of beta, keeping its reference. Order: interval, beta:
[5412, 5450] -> 5446.71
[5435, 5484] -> 5446.71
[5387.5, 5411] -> 5388.08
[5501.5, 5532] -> 5509.78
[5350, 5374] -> 5350.99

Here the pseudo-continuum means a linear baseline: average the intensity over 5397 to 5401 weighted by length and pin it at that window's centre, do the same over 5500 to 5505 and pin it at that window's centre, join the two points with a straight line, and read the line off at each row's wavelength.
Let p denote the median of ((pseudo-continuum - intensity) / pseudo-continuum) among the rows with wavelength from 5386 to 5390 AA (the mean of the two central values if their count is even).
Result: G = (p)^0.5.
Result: 0.45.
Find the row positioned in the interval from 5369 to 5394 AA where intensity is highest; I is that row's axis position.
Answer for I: 5381.88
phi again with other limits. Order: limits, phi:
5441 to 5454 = 5442.95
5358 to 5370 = 5368.27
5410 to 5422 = 5412.95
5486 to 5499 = 5488.25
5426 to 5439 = 5436.68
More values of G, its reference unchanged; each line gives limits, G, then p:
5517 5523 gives 0.07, 0.00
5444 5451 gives 0.37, 0.14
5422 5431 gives 0.24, 0.06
